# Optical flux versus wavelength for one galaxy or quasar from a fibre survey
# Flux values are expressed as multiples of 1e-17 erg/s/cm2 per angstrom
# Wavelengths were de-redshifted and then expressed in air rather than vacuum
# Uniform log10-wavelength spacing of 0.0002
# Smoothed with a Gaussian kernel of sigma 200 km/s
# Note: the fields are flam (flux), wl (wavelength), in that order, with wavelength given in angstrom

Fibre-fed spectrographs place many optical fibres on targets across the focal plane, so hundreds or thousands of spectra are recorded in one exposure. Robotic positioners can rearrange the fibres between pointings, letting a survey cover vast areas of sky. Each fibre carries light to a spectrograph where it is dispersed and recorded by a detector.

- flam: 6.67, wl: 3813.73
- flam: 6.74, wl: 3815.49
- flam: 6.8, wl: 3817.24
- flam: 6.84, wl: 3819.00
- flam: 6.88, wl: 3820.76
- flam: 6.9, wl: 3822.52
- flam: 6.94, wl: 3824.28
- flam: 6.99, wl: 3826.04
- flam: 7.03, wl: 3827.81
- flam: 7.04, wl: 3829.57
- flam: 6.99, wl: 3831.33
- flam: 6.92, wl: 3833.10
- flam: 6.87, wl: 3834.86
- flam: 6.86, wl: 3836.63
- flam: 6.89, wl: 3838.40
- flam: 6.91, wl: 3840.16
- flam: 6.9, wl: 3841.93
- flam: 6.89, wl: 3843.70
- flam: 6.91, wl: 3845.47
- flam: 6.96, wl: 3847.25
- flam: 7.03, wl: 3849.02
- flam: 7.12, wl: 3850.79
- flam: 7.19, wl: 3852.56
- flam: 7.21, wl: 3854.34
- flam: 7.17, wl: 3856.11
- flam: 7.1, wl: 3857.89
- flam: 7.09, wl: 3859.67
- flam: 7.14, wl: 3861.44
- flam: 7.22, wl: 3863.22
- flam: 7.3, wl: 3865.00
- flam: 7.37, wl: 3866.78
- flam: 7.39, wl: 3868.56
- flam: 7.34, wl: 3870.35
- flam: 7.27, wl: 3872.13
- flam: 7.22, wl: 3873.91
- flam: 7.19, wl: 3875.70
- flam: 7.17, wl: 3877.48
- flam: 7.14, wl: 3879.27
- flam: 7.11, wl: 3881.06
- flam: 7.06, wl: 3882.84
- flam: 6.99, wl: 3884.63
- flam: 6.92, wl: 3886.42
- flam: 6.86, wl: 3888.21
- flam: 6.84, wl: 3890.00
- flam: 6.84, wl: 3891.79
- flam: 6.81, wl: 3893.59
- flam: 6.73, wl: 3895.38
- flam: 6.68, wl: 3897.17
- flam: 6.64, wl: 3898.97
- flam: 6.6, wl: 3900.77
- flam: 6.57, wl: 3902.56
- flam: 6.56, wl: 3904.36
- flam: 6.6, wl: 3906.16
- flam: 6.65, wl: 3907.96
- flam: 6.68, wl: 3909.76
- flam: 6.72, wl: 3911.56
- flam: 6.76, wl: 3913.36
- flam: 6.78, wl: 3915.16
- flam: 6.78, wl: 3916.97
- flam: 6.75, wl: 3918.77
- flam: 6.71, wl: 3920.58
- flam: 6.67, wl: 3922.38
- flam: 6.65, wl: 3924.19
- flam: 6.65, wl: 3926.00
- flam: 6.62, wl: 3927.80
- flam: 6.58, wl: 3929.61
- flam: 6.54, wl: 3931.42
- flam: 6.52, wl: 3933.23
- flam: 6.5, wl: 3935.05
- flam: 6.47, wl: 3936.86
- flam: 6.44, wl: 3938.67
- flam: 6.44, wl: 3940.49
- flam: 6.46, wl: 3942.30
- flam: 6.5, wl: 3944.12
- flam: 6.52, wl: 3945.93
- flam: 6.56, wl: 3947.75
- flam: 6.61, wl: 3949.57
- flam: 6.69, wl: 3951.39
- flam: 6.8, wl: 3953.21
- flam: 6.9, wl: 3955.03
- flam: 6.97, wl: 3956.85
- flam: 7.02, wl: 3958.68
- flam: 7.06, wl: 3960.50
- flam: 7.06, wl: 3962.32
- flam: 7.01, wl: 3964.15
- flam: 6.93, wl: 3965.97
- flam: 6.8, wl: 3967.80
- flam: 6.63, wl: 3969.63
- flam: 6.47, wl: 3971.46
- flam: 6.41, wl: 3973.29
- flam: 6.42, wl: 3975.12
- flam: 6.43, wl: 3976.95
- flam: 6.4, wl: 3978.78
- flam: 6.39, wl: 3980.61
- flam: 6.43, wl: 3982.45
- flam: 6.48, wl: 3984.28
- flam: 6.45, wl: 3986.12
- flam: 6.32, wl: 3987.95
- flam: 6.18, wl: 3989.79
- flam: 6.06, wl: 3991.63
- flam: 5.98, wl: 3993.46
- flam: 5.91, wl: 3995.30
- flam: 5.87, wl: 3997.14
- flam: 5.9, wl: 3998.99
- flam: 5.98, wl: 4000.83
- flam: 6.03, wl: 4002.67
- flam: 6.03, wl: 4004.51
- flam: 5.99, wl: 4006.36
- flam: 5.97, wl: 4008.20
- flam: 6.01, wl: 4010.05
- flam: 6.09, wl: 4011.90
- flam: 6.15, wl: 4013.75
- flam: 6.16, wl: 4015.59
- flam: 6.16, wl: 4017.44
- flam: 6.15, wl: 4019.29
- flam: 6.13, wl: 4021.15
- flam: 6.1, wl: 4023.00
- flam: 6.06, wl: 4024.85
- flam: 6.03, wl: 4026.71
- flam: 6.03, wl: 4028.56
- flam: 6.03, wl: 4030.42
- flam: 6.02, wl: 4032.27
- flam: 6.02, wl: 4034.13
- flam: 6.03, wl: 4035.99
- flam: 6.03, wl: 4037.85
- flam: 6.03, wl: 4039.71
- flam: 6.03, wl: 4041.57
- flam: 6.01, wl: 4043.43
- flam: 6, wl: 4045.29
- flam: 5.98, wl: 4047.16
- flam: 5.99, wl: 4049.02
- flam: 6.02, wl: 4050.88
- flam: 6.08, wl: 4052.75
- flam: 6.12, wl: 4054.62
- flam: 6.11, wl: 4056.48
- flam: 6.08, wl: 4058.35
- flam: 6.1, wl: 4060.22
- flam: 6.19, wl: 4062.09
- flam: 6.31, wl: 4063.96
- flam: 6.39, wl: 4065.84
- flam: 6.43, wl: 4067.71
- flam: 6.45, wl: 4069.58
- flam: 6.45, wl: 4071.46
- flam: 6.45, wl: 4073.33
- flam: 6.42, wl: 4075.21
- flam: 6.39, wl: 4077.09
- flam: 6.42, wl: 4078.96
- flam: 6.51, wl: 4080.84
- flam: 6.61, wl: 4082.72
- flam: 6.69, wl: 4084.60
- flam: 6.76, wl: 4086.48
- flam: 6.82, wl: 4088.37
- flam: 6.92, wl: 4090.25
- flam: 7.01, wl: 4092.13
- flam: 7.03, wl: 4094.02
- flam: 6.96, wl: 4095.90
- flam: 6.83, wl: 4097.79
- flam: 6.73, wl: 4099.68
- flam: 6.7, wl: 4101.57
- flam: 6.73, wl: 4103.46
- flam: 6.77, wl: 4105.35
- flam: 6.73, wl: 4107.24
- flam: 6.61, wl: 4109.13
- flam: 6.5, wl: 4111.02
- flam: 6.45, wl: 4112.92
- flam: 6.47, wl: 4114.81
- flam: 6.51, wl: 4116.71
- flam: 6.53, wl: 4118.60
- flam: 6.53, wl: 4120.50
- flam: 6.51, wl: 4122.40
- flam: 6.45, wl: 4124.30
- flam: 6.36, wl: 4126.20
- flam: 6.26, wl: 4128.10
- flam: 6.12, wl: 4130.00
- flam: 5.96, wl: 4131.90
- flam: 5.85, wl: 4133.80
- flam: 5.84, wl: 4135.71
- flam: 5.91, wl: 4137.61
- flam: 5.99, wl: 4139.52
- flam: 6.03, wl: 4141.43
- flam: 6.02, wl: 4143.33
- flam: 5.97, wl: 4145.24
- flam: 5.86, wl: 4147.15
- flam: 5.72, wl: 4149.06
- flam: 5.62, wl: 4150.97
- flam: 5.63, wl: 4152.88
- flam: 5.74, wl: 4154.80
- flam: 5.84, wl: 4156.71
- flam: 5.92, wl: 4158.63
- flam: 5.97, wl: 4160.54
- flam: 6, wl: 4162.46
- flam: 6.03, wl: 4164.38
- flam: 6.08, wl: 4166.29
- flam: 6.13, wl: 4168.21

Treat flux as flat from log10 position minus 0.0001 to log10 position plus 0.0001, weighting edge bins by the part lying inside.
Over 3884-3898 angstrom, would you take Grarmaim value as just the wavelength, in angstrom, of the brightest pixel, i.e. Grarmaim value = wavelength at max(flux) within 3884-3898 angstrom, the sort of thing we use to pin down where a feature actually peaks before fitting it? 3884.63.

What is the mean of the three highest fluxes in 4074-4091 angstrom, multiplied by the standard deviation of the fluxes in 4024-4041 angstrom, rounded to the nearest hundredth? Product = 0.08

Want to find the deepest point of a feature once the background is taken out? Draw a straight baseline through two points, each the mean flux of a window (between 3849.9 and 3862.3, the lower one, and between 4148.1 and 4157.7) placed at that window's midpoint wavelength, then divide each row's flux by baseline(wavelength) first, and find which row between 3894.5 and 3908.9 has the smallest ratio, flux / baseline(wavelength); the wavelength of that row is 3904.36 angstrom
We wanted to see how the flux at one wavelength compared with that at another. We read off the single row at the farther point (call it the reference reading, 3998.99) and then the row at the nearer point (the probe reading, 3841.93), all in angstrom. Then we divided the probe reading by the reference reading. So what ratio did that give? 1.17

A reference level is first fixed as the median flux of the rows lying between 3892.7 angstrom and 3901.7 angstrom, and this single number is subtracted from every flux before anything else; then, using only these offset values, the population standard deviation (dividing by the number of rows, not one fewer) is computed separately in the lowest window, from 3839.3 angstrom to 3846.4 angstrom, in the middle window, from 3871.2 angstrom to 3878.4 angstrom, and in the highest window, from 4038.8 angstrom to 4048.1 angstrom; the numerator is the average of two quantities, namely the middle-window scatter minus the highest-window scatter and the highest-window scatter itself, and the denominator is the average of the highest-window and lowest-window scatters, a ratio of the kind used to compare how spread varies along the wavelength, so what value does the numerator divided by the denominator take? 1.4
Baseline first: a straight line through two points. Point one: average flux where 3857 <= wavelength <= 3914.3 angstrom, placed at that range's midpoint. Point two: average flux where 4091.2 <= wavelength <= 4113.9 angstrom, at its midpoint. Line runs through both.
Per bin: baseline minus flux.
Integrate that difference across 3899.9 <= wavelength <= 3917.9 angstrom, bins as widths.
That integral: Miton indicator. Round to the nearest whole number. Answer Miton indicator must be 5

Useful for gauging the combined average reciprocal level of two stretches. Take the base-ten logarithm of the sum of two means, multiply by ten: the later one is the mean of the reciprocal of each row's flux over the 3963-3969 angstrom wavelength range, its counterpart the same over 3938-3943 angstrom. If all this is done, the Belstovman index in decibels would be -5.23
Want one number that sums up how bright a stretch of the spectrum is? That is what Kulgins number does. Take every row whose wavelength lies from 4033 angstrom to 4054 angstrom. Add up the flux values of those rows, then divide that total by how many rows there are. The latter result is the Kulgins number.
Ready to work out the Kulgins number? 6.02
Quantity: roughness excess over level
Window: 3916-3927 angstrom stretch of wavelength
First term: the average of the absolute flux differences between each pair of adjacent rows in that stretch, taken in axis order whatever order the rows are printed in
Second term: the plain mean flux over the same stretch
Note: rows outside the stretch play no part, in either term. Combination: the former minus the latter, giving -6.7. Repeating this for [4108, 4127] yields -6.4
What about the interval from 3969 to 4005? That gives -6.2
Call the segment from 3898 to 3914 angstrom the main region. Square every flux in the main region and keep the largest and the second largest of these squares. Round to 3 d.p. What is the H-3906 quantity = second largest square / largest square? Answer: 0.988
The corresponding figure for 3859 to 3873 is 0.995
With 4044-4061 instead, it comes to 0.997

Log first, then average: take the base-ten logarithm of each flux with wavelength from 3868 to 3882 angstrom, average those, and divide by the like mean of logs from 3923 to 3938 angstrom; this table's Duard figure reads 1.051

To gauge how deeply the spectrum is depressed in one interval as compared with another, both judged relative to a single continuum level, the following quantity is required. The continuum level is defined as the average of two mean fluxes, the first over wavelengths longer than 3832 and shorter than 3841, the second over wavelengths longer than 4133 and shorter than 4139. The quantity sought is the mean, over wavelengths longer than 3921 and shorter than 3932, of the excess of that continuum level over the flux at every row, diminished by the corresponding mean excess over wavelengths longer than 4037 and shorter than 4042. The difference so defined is -0.59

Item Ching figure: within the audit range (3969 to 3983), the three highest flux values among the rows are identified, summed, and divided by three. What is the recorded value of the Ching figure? 6.5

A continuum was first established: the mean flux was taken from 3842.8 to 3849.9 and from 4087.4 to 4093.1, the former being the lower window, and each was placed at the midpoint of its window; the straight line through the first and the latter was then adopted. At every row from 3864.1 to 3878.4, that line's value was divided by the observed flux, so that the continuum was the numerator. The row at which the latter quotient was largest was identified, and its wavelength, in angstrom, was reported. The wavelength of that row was 3877.48 angstrom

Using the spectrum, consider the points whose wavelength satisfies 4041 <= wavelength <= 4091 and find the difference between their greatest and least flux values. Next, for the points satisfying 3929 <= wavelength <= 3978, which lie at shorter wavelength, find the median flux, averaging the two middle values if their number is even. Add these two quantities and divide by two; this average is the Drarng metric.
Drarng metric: 3.75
